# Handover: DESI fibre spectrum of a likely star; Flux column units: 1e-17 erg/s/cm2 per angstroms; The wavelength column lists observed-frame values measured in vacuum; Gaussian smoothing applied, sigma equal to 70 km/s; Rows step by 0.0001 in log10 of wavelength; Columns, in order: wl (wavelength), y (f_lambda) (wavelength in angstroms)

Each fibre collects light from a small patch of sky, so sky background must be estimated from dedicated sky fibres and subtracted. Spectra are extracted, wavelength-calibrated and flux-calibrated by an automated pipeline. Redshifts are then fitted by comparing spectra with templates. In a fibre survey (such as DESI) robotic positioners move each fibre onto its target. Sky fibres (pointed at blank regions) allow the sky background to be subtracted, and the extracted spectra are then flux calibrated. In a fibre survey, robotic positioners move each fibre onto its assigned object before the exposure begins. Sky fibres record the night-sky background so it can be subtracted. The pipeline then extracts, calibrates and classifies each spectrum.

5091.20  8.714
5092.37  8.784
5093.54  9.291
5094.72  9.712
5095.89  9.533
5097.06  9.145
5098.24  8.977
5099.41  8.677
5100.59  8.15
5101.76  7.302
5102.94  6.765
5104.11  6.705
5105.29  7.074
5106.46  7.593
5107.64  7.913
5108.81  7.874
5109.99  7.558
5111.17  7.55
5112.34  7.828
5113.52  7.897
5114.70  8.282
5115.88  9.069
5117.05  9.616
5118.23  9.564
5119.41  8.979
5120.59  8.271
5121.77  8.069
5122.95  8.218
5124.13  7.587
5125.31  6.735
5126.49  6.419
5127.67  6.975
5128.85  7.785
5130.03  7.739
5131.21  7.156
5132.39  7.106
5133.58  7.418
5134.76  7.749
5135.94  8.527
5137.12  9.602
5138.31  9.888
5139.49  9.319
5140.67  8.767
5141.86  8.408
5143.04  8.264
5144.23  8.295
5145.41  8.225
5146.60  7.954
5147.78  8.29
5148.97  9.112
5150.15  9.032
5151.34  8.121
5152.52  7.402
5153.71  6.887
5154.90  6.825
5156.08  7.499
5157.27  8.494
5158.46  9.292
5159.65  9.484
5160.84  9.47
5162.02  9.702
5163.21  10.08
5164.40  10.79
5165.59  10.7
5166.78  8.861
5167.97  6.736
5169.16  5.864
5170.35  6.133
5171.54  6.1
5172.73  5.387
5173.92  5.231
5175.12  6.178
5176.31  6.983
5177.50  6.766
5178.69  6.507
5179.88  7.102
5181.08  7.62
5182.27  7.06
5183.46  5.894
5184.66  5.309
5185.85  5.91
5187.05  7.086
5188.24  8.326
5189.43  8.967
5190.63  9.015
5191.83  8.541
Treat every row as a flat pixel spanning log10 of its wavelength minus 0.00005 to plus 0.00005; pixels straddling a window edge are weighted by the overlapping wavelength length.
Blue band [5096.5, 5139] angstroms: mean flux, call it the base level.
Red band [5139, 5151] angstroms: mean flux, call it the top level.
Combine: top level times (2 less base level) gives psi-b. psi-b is -51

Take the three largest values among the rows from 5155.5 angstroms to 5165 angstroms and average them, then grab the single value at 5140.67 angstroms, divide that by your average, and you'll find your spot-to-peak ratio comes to 0.86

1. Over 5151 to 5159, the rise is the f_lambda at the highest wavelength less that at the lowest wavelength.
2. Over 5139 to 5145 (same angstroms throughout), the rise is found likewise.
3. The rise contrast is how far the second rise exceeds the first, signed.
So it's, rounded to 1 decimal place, -2.2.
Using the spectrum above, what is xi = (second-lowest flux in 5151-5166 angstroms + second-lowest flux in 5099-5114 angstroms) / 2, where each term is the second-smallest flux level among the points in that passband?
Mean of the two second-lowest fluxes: 6.8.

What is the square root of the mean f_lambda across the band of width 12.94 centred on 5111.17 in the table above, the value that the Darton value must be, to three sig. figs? 2.83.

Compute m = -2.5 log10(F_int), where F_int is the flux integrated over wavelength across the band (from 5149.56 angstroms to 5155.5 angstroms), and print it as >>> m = -4.1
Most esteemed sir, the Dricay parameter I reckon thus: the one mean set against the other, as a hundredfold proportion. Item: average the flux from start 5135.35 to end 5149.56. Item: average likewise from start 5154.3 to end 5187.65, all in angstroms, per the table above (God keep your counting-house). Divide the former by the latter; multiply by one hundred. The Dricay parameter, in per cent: 117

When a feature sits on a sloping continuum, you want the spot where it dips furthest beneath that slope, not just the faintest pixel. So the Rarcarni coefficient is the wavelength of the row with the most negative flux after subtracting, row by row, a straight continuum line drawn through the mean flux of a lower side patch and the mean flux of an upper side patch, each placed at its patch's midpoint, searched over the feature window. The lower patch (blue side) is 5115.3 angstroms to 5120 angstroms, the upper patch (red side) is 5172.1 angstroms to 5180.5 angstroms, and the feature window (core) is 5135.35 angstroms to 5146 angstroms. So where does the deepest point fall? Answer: 5135.94 angstroms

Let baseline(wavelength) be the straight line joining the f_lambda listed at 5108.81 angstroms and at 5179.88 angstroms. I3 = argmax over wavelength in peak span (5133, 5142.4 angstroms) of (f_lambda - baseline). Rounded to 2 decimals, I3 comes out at 5138.31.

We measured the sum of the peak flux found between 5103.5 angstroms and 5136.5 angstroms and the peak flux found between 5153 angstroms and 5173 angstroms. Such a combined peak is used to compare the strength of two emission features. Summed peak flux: 20.4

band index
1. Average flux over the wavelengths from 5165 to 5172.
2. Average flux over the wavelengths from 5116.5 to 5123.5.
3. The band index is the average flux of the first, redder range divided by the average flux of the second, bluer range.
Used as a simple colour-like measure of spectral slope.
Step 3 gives 0.8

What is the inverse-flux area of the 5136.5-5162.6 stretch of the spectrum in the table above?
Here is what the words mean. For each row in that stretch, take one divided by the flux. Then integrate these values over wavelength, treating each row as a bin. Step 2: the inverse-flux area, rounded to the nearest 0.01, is 3.08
